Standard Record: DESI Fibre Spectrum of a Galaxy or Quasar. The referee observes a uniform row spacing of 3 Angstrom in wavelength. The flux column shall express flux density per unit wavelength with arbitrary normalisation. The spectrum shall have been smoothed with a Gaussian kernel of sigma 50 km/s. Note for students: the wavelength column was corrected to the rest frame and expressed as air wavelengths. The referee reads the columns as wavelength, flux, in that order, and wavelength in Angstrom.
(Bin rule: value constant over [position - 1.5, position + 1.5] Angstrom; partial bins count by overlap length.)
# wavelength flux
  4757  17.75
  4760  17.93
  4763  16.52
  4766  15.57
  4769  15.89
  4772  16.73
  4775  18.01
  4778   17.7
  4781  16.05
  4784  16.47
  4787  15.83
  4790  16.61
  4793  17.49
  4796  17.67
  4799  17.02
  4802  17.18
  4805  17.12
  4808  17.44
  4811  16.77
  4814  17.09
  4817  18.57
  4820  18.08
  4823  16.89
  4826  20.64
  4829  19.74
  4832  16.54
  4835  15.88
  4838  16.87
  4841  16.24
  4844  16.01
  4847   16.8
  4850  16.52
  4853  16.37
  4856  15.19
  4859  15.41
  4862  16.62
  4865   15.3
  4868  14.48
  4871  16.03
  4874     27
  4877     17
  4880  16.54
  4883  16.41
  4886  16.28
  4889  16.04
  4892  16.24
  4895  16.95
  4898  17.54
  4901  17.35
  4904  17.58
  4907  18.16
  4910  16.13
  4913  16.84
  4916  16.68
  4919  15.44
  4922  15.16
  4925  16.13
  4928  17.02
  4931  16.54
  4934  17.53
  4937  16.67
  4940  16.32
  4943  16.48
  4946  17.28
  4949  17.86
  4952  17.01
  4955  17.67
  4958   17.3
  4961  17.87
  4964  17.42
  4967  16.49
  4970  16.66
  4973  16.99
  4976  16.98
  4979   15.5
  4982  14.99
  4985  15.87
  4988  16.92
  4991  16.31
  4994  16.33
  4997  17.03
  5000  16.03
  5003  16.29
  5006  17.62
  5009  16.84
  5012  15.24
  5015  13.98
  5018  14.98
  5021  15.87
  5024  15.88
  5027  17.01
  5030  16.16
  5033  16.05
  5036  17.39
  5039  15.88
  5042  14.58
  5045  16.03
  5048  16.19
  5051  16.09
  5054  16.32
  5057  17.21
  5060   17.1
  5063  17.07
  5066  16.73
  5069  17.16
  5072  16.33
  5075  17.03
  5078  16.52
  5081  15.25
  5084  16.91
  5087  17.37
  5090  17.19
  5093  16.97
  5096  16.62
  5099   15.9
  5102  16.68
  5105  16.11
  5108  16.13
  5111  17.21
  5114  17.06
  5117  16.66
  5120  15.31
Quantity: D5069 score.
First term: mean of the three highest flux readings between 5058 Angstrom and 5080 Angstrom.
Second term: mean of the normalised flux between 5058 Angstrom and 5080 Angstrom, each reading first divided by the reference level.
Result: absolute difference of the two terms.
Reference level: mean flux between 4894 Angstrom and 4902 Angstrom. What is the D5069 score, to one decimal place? 16.1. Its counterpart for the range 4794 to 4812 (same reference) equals 16.4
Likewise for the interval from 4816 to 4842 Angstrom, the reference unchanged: 18.6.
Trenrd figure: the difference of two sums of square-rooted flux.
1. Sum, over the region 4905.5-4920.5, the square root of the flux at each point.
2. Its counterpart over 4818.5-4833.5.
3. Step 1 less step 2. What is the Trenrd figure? -1.0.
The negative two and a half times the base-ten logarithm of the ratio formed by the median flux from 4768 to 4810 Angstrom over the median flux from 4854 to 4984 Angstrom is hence -0.03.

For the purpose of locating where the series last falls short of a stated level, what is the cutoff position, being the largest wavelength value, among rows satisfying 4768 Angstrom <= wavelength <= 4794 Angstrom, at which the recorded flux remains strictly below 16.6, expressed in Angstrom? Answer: 4787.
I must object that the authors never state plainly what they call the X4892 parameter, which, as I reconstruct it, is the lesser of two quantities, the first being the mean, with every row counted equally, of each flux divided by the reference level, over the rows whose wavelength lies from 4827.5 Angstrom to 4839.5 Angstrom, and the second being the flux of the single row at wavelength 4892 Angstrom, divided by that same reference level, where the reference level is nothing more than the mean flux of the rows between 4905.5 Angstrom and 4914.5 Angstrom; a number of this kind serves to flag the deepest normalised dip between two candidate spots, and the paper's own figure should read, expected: 0.953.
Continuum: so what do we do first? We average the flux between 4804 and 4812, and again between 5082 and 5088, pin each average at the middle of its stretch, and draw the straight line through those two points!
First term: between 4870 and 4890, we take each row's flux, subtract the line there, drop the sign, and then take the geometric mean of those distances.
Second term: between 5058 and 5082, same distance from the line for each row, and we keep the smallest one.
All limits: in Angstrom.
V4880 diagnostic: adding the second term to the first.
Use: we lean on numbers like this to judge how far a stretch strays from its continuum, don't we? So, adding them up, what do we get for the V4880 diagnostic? 0.9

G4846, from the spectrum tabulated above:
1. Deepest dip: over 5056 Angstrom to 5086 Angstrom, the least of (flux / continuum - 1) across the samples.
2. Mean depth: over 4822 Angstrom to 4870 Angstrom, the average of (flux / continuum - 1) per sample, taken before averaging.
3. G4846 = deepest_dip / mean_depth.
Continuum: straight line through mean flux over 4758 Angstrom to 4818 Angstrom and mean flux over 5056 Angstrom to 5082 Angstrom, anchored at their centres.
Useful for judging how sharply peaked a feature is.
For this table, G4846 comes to 4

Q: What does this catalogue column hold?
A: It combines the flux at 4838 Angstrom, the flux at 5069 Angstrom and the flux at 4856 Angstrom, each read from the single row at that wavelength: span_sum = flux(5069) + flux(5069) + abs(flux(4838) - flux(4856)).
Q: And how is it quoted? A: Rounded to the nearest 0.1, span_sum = 36.0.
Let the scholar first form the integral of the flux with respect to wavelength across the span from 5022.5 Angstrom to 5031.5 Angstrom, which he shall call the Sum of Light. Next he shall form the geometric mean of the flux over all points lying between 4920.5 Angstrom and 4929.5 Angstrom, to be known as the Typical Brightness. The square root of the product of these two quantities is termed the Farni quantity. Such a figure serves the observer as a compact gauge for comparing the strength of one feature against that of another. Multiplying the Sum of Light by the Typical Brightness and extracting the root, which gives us 49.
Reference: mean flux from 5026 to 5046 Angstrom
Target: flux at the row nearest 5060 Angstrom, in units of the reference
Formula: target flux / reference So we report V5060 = 1.06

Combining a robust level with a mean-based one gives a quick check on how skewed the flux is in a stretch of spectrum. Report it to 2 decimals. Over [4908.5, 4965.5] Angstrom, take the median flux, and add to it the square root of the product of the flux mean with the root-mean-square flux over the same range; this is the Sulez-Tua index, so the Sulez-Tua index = 33.66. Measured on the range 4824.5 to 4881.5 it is 33.74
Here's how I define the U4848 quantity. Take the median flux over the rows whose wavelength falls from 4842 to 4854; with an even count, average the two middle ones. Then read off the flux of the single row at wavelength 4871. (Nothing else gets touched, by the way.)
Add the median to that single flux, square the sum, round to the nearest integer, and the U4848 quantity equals 1055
